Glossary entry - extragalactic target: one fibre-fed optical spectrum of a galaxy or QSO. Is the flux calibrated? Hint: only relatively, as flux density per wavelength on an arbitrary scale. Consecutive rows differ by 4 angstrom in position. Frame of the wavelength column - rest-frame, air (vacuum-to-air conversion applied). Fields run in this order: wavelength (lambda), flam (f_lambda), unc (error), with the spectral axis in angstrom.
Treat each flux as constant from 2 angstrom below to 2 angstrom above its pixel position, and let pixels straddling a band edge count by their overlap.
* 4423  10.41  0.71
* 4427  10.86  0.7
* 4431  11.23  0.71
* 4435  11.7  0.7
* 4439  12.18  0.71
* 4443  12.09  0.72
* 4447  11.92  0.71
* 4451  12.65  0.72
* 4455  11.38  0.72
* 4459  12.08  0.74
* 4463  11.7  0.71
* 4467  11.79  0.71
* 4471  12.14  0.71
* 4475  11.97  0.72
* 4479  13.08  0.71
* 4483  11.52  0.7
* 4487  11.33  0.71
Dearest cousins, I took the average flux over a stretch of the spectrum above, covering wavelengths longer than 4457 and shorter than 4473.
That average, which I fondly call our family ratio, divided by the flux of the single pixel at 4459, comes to 0.99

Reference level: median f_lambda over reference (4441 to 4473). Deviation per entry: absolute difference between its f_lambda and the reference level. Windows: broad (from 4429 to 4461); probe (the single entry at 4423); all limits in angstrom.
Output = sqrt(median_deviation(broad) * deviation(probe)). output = 0.62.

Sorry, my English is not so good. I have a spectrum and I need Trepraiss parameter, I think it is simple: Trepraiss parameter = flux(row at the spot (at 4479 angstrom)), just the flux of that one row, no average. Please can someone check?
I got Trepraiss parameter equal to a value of 13.08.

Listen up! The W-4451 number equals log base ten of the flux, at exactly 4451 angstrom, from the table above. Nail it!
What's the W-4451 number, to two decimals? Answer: 1.10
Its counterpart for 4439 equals 1.09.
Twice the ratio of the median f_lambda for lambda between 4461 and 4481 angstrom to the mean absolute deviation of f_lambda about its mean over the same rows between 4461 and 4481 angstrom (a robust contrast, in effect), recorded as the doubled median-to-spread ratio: 63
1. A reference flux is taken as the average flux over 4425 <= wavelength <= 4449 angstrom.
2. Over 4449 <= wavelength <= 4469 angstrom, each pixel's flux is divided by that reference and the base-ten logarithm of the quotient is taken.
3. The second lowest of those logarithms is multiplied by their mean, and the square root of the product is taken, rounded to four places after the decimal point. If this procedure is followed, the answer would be 0.0035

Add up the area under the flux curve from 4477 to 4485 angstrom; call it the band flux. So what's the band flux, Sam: 98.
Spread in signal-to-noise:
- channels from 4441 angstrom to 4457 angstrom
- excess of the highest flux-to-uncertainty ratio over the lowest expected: 1.76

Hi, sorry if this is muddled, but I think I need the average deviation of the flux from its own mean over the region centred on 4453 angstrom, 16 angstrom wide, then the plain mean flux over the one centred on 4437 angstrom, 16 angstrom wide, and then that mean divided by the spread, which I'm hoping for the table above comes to 33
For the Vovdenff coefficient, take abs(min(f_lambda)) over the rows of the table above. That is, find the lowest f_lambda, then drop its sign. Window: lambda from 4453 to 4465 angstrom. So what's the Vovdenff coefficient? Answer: 11.4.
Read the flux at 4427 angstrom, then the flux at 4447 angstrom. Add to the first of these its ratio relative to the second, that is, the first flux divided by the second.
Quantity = 11.8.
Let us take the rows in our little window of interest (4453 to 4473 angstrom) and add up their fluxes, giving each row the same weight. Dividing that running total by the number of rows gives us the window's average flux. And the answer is 11.8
